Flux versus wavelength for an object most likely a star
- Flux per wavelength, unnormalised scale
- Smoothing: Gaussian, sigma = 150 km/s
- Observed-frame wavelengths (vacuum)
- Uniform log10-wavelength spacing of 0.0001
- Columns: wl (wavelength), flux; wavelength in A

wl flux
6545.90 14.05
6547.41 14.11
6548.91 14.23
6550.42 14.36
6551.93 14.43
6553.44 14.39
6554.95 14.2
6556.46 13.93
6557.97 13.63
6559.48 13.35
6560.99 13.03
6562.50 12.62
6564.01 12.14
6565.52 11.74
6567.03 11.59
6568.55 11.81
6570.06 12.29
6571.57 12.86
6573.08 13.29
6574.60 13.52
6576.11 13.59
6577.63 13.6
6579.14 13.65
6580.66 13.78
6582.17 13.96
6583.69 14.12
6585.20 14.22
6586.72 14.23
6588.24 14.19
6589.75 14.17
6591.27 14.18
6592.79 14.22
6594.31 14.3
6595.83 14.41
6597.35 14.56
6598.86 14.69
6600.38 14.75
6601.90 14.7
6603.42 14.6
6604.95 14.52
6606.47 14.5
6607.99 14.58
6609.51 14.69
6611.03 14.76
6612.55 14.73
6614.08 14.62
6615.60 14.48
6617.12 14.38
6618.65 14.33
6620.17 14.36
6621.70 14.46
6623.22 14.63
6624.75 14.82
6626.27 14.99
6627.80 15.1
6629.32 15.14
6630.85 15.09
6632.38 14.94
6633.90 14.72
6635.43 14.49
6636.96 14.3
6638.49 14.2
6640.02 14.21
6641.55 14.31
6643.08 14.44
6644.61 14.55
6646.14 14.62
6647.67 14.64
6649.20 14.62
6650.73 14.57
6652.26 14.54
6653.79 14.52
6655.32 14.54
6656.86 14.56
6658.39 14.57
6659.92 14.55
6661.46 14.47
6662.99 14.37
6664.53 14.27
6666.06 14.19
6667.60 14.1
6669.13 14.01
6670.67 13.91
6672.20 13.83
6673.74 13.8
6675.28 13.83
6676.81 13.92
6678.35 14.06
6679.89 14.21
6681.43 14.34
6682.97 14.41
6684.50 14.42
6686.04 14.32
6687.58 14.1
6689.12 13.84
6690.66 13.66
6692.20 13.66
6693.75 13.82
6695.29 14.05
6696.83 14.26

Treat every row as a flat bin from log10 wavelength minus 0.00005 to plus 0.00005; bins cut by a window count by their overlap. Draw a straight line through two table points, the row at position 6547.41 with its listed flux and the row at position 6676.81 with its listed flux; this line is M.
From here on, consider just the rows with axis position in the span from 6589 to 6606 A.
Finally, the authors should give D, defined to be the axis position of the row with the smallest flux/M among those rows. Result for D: 6589.75 A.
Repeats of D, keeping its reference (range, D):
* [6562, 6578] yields 6567.03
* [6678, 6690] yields 6689.12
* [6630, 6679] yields 6673.74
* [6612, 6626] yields 6618.65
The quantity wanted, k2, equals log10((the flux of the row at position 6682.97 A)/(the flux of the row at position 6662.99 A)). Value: 0.001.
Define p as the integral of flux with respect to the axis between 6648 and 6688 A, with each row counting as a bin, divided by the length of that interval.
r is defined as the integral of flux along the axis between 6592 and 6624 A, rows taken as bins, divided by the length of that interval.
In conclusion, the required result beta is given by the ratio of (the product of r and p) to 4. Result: 51.9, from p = 14.3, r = 14.53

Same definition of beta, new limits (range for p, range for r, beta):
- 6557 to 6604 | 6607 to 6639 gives 49.9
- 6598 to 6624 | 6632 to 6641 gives 52.7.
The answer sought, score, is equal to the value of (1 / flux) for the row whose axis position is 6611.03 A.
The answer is 0.0678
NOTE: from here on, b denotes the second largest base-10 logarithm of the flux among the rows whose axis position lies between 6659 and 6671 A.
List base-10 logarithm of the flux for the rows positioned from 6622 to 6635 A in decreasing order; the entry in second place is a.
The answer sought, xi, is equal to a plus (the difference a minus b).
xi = 1.20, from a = 1.18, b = 1.16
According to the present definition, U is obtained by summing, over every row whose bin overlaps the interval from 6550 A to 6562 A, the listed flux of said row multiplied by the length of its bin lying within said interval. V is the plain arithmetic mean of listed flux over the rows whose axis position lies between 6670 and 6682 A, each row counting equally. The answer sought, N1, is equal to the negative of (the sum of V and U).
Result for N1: -180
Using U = 166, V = 13.99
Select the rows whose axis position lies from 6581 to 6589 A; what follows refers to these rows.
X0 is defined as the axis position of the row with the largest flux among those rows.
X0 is 6586.72 A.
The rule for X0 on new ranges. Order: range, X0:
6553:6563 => 6553.44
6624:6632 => 6629.32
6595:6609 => 6600.38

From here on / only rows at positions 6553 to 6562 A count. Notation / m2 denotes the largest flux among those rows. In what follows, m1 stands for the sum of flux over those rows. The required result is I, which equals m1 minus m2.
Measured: 68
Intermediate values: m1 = 83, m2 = 14.39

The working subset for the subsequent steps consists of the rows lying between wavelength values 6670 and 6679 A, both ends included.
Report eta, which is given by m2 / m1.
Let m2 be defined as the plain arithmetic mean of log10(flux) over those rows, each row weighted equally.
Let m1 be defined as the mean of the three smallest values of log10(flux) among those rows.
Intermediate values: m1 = 1.14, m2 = 1.143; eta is 1.00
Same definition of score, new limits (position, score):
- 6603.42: 0.0685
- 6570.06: 0.0814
